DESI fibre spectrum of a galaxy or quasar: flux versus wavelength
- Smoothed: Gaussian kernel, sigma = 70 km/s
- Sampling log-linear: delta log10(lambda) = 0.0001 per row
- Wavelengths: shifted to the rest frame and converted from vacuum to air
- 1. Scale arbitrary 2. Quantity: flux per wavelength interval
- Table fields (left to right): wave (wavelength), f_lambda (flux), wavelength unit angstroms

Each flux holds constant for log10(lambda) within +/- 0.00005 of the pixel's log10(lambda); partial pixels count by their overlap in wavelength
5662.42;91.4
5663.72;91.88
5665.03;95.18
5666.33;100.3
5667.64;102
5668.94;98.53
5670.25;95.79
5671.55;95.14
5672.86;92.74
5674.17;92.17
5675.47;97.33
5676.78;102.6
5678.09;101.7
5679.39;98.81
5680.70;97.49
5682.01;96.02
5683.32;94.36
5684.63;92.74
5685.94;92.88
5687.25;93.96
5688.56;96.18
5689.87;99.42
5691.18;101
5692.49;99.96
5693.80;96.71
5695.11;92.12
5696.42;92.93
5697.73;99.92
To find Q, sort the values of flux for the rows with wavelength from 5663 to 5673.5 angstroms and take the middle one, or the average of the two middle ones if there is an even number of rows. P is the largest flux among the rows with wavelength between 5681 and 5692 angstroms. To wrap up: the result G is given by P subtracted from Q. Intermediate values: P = 101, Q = 95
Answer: -5.5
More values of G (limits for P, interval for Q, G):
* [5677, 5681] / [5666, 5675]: -5.9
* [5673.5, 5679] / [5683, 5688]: -9.2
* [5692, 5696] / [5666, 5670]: 0.3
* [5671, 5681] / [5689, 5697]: -4.5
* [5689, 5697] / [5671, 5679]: -4.8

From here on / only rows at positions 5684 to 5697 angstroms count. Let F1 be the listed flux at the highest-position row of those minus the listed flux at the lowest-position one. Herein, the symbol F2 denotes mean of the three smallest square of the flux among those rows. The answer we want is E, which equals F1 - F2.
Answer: -8571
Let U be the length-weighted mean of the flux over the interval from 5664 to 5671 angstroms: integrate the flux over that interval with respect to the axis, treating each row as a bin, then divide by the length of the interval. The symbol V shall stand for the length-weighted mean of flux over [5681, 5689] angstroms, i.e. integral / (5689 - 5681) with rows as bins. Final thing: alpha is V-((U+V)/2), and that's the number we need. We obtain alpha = -1.8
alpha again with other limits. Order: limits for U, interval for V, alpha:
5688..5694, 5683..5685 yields -2.7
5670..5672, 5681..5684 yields -0.2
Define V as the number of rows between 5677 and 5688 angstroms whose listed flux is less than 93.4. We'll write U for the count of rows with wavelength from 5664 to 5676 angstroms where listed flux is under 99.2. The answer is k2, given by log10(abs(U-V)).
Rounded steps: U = 7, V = 2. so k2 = 0.7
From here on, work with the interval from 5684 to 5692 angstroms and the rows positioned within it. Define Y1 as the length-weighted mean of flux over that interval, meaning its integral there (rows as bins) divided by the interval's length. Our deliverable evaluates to 96.1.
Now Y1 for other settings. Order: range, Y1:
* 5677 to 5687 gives 96.4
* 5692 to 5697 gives 95.4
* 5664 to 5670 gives 98.3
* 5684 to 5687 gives 92.9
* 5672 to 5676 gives 94.0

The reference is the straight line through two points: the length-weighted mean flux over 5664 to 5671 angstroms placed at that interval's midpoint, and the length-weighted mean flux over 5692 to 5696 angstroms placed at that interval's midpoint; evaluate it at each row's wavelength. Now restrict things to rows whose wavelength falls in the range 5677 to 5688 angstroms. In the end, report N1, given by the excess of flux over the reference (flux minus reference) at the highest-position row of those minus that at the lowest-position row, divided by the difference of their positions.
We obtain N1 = -0.8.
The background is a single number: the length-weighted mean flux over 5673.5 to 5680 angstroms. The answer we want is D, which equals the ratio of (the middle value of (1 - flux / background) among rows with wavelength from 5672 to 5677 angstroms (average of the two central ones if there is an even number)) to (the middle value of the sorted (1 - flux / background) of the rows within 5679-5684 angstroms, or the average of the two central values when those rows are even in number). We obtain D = 2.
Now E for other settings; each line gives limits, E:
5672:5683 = -8769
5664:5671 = -9314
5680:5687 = -8715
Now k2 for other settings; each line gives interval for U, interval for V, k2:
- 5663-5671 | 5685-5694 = 0.5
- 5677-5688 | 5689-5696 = 0.8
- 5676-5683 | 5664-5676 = 0.0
